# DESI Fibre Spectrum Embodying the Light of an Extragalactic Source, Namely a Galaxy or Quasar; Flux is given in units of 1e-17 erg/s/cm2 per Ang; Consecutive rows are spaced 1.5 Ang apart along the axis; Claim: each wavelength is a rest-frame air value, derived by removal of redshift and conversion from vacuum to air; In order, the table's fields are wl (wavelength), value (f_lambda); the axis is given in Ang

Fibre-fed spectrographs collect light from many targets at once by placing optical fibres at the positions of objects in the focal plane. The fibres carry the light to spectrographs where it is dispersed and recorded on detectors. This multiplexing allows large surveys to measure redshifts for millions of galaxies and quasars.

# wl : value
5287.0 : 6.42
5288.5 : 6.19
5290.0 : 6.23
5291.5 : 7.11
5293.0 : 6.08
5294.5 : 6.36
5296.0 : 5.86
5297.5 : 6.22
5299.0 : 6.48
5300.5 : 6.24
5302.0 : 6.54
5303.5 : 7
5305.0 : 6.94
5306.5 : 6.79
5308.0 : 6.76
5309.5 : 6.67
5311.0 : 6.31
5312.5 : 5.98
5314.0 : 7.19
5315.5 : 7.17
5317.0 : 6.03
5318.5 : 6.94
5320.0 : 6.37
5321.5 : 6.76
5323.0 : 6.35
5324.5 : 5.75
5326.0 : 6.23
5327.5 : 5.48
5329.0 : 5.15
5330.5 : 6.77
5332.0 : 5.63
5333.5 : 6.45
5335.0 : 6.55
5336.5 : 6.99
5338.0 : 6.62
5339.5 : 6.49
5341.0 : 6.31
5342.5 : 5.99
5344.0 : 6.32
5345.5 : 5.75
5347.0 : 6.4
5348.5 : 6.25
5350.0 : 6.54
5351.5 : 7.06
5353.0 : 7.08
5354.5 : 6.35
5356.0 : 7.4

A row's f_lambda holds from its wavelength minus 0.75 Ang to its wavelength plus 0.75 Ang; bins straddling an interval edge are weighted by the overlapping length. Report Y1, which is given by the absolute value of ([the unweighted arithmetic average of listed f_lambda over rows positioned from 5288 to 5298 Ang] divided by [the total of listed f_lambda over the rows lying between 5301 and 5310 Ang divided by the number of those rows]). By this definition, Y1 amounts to 0.93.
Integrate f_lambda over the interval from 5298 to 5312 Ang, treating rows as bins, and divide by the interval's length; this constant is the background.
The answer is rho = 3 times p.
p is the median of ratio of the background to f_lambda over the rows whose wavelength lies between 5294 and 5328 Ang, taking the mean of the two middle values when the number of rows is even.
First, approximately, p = 1.04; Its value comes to 3.12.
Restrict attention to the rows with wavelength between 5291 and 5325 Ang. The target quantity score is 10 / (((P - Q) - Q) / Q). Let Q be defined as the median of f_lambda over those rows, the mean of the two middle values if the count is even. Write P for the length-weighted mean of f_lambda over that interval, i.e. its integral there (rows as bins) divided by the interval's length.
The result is -10.1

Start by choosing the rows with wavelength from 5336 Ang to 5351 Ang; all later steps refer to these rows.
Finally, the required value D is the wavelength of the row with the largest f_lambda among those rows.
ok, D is 5336.5 Ang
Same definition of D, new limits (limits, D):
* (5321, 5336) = 5330.5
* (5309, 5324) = 5314.0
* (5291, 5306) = 5291.5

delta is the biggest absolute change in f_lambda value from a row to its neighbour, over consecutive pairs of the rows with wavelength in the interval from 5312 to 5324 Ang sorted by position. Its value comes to 1.2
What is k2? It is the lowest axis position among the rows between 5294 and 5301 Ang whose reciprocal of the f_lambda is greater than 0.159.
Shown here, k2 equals 5296.0 Ang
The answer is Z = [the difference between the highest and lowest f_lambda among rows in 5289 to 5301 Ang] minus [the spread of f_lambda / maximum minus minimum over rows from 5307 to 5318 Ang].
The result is 0.04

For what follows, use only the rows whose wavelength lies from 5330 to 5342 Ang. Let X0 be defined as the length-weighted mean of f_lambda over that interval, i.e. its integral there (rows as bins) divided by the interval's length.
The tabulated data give 6.46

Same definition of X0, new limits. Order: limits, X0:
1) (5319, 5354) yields 6.32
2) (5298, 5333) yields 6.41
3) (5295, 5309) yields 6.54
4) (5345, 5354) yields 6.53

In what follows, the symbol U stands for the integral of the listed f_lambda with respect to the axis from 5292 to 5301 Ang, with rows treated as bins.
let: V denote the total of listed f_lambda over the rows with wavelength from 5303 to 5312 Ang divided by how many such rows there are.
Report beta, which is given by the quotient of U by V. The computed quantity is 8.3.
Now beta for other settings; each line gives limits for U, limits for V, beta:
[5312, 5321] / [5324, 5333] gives 10.2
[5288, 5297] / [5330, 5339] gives 8.7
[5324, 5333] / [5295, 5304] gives 8.2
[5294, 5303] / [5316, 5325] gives 8.9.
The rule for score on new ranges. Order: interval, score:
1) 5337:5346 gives -9.9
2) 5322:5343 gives -9.8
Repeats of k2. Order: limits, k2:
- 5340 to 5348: 5342.5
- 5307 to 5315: 5312.5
